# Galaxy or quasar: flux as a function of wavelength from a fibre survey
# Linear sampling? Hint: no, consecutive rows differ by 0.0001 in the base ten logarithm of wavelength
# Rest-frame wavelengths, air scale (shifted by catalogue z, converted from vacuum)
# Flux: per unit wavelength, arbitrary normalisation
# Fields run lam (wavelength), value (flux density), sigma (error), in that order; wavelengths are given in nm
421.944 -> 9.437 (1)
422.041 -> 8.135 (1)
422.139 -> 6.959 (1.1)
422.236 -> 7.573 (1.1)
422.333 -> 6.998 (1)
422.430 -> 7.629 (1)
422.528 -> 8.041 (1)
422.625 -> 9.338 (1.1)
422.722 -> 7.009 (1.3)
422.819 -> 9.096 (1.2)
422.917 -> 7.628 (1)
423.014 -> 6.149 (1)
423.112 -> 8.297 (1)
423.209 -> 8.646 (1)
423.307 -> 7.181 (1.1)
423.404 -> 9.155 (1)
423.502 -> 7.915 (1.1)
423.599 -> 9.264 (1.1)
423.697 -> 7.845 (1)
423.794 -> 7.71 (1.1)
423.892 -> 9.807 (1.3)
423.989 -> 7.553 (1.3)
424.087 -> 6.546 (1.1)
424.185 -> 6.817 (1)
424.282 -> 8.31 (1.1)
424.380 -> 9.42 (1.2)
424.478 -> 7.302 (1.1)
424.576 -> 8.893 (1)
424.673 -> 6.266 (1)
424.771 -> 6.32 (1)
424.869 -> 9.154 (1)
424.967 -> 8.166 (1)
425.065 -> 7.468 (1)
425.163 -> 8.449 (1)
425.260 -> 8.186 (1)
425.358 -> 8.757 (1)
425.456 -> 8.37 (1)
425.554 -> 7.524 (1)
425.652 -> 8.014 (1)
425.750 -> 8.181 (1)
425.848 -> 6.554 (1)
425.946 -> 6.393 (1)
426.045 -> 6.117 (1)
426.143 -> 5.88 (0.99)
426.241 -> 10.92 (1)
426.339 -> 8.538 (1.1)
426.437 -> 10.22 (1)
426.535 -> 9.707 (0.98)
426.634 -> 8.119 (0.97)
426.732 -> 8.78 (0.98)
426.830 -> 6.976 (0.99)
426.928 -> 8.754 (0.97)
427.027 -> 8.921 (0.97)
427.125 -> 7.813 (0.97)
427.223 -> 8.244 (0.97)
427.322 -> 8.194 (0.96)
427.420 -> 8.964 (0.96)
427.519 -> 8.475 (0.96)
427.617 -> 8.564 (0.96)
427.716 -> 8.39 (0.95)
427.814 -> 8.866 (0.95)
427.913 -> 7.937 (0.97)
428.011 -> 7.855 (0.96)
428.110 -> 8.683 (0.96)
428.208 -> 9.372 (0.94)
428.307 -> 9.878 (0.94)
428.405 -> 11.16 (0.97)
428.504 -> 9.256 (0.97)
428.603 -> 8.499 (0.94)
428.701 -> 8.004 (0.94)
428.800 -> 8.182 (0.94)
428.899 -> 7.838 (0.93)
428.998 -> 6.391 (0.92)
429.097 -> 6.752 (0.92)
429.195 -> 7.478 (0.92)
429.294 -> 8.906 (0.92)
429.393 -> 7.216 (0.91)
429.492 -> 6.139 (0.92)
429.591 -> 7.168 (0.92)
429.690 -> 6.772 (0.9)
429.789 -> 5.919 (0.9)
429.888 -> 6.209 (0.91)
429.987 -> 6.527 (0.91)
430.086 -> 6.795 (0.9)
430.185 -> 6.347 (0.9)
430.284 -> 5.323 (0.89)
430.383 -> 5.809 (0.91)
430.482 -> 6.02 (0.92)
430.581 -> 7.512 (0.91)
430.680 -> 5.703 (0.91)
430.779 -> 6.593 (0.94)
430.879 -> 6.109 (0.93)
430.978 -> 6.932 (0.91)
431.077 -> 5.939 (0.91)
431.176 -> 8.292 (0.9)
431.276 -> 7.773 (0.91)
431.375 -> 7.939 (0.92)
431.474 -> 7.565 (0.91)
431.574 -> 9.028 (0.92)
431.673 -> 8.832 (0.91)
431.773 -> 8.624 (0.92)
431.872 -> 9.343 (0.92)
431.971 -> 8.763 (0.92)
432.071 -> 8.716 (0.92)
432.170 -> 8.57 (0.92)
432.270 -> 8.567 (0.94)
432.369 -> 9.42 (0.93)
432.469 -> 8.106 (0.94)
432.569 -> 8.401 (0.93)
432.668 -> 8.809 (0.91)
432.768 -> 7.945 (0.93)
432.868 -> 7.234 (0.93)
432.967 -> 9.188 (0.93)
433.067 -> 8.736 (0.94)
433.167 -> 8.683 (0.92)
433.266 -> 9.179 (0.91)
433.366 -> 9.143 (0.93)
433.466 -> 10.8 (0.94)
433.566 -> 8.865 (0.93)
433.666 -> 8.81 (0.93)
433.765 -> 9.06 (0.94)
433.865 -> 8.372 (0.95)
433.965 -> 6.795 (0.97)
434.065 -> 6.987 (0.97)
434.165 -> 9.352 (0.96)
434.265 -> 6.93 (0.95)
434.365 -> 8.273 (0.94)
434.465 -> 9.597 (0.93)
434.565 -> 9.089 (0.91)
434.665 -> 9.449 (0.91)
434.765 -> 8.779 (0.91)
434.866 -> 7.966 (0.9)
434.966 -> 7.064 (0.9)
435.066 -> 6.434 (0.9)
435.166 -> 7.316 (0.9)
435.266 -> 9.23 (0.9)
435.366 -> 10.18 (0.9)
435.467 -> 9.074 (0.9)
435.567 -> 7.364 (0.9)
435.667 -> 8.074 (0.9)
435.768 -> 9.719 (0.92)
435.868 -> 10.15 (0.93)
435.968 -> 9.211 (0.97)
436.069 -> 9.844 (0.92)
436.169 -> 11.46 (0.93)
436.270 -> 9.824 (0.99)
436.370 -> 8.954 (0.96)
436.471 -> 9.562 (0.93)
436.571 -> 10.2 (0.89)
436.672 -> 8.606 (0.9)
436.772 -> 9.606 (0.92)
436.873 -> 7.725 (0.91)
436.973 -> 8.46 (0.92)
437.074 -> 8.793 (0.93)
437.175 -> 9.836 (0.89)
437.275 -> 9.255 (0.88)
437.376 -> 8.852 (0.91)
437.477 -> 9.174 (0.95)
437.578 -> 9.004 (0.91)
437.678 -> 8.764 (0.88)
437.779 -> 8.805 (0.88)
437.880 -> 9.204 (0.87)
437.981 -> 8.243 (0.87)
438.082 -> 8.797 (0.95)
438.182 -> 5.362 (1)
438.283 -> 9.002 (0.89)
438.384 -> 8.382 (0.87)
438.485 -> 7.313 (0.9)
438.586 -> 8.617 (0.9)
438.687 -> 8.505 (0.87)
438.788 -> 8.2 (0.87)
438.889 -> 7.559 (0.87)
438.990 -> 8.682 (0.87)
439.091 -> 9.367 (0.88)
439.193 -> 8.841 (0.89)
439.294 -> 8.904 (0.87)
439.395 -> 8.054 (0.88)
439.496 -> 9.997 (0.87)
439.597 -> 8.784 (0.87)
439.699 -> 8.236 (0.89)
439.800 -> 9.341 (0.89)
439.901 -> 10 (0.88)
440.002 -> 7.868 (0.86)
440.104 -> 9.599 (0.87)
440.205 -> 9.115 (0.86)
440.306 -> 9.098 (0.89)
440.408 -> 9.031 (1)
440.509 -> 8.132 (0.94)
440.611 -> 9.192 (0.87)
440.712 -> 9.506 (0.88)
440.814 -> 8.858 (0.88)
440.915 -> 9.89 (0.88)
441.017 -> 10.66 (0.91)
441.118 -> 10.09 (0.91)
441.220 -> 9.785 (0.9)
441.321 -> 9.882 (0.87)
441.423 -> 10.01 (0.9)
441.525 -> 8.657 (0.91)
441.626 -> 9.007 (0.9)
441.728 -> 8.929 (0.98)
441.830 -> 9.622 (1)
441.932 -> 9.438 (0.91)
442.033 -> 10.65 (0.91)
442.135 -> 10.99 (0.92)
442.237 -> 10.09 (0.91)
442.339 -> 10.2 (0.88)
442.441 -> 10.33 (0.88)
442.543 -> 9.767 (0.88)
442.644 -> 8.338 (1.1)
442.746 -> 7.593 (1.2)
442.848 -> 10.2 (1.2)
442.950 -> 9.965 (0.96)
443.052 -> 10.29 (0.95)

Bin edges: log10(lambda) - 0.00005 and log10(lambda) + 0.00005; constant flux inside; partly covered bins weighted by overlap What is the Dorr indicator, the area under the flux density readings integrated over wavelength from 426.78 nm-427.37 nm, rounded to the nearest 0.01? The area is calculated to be 4.81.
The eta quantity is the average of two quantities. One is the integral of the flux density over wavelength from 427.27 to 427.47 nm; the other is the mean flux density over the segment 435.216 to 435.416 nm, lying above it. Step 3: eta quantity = 5.7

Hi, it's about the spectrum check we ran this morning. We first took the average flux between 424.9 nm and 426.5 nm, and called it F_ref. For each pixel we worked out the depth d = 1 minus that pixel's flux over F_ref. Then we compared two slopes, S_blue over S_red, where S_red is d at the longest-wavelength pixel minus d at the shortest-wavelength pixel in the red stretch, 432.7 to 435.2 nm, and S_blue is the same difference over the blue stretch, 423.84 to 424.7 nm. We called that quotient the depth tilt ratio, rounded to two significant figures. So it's 5.6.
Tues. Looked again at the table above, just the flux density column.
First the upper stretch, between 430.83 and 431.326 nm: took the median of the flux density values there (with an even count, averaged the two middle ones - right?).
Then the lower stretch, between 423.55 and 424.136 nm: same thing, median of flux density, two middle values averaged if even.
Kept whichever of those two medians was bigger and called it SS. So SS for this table 7.78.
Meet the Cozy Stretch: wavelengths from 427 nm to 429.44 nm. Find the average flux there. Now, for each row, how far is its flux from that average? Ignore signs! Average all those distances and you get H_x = 0.71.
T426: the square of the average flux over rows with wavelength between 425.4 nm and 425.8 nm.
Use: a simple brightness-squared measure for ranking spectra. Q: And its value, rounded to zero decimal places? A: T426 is 64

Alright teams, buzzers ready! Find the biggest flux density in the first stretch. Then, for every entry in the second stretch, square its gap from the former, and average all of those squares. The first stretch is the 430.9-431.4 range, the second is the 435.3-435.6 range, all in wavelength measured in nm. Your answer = 1.7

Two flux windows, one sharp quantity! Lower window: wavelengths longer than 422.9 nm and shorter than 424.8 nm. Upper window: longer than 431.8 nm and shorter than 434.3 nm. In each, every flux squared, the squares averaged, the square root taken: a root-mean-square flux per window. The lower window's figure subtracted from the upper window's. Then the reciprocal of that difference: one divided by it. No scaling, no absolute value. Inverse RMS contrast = 1.4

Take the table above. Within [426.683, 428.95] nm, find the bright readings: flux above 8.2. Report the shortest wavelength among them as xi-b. 426.732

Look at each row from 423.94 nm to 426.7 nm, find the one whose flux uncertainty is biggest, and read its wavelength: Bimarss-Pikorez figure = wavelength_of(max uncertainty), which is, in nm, 423.989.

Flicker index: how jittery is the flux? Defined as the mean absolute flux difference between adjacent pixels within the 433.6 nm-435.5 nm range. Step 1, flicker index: 1.05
